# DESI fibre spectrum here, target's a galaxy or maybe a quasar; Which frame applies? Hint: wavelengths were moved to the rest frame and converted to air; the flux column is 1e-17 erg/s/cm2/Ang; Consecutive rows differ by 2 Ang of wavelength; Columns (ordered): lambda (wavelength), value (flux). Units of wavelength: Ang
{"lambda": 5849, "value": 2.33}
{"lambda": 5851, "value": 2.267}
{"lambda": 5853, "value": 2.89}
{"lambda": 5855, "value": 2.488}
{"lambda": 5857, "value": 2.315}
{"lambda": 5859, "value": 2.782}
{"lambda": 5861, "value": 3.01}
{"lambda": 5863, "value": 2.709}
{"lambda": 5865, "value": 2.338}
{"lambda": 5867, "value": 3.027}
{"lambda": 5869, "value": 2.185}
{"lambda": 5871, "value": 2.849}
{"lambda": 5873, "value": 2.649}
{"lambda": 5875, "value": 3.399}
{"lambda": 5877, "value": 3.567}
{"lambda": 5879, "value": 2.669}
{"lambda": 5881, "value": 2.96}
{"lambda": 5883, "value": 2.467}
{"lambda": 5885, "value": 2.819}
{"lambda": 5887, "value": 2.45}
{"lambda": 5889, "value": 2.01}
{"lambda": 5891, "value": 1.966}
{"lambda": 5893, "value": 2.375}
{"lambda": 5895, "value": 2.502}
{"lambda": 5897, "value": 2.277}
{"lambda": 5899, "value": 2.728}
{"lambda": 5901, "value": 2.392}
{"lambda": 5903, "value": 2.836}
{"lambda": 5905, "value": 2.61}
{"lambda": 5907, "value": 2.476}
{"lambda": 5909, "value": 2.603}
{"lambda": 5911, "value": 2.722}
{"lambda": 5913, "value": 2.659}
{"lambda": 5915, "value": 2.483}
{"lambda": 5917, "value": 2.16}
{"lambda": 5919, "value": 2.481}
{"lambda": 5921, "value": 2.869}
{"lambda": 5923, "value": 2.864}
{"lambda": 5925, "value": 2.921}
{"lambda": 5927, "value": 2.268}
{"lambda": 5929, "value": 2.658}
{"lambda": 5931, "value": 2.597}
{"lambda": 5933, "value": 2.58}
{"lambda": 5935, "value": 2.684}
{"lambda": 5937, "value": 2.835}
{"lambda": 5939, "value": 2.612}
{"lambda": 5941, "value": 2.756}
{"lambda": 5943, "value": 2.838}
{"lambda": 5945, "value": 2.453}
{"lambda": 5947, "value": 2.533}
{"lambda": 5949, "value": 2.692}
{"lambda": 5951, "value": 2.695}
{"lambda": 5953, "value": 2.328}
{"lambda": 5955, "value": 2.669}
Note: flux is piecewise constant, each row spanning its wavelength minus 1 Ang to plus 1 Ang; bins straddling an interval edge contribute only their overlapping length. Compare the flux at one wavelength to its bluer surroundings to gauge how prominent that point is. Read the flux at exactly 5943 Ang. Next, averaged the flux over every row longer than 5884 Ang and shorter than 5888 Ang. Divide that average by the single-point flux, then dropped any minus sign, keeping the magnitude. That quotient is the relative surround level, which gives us 0.93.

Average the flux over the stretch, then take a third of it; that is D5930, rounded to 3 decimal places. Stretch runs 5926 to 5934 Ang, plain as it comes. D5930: 0.842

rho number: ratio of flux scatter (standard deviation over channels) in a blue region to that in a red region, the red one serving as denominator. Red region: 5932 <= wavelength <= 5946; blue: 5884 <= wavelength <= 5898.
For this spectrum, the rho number 2.08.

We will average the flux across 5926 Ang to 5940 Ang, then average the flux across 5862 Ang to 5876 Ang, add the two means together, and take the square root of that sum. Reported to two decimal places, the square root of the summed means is 2.31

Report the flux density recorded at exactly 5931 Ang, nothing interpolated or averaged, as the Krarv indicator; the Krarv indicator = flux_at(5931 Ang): 2.597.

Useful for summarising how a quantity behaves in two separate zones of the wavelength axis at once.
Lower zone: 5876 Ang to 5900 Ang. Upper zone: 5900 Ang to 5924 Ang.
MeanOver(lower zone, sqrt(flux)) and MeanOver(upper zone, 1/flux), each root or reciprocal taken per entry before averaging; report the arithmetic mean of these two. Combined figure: 0.99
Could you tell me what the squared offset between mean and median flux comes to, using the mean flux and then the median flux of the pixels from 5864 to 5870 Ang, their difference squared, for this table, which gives 0.032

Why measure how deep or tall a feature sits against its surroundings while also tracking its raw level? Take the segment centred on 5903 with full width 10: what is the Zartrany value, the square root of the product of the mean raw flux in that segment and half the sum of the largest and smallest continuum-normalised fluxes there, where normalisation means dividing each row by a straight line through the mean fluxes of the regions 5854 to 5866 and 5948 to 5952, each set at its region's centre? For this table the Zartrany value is 1.60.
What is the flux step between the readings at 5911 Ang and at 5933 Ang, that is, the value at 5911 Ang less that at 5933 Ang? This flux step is 0.1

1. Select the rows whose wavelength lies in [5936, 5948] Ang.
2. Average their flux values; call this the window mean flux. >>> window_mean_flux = 2.67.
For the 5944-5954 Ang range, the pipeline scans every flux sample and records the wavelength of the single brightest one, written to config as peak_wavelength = 5951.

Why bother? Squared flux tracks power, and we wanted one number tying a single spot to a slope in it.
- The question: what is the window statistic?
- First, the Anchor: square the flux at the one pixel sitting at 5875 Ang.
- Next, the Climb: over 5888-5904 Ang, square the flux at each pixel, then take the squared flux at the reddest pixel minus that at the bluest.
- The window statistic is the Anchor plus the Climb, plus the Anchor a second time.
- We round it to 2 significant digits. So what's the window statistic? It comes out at 27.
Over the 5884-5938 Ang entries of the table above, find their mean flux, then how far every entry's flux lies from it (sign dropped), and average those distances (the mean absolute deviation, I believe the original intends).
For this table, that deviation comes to 0.20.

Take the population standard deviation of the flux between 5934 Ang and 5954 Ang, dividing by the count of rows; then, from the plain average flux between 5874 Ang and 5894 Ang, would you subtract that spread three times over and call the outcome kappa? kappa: 2.20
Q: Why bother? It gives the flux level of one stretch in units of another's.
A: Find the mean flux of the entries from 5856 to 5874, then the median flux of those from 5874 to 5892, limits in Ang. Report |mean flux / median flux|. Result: 0.99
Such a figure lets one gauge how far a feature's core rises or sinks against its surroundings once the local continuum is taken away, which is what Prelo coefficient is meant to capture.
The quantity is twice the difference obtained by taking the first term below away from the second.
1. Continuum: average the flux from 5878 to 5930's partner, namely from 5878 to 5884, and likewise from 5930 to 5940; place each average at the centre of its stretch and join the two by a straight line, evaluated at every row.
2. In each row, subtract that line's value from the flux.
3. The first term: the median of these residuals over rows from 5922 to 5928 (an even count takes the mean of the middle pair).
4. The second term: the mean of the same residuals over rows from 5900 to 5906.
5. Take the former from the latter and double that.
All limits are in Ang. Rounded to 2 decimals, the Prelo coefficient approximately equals -0.53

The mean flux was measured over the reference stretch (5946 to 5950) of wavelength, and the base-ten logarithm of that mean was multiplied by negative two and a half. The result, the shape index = -1.04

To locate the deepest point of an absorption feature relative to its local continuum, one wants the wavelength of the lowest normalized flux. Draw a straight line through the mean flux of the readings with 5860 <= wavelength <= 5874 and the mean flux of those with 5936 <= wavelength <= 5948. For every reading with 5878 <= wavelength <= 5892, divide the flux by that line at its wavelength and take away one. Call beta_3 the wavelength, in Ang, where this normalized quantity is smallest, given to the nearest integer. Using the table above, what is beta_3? 5891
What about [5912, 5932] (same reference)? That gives 5917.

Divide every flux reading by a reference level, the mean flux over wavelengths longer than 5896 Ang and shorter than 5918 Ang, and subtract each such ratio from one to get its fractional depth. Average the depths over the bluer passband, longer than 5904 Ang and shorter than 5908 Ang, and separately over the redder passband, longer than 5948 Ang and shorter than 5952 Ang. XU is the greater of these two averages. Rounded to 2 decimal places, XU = 0.00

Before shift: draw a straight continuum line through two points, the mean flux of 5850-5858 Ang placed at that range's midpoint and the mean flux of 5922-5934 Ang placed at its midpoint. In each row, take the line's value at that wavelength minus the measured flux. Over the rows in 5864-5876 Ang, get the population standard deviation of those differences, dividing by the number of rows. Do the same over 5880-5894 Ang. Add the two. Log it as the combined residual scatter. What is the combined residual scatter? 0.76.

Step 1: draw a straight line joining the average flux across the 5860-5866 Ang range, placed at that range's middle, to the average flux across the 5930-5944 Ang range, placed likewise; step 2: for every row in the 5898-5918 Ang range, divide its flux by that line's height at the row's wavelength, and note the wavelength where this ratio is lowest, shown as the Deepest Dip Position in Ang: 5917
